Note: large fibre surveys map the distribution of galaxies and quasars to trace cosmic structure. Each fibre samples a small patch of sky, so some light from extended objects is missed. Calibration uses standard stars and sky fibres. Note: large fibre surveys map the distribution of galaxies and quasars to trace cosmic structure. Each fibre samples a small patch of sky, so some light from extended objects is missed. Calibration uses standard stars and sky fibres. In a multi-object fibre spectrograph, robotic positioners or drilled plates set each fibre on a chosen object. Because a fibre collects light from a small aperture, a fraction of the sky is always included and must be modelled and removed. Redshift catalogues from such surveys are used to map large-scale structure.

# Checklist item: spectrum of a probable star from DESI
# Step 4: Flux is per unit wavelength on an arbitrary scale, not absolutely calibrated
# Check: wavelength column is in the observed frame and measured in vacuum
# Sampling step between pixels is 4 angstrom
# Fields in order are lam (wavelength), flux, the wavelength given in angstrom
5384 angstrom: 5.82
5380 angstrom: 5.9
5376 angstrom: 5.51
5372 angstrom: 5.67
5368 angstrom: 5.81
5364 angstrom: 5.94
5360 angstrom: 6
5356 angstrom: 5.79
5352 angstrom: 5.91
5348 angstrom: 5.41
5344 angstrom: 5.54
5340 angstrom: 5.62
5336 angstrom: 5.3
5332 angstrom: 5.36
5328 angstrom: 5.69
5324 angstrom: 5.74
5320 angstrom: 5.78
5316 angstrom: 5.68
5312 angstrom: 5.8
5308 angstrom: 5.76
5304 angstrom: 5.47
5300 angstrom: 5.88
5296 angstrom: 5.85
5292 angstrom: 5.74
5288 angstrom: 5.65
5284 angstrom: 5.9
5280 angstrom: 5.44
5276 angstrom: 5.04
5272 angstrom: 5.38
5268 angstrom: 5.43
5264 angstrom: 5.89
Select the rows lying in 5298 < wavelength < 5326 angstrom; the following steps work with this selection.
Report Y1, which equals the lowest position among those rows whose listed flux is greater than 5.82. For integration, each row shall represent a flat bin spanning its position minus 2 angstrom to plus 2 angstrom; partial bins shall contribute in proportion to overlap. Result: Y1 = 5300 angstrom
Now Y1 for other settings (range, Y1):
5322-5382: 5352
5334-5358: 5352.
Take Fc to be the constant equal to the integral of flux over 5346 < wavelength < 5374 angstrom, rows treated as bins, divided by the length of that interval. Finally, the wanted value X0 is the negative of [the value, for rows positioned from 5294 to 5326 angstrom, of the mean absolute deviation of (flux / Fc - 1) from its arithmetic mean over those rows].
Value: -0.0149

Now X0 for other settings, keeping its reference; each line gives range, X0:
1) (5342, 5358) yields -0.0324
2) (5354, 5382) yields -0.0216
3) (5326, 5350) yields -0.0225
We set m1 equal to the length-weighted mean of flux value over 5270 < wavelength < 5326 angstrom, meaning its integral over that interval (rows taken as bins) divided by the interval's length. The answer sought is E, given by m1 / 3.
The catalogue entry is 1.88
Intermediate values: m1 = 5.65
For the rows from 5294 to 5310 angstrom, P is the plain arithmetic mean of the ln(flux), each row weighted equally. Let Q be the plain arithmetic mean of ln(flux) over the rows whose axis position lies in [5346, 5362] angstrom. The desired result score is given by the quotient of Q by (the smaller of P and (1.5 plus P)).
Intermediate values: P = 1.75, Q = 1.75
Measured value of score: 1.00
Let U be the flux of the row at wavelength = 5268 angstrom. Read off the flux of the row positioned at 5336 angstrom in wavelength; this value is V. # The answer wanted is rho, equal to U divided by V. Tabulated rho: 1.02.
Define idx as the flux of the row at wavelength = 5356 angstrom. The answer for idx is 5.79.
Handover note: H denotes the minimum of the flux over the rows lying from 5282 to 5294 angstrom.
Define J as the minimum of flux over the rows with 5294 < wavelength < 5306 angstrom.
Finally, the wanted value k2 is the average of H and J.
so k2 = 5.56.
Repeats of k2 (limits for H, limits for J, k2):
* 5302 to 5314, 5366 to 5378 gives 5.49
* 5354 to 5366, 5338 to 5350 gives 5.60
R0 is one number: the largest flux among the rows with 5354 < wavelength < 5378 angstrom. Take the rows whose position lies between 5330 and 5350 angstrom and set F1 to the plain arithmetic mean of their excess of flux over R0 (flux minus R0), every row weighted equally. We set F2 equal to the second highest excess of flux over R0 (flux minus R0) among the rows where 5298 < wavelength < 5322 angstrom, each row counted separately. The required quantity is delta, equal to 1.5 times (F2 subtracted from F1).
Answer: -0.53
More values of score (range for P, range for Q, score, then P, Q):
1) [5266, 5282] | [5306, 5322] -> 1.05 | 1.67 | 1.75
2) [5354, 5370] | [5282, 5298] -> 0.99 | 1.77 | 1.76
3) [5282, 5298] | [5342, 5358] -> 0.99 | 1.76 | 1.73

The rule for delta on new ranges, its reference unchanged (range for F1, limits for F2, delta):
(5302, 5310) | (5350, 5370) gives -0.49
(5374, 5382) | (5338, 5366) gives -0.35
